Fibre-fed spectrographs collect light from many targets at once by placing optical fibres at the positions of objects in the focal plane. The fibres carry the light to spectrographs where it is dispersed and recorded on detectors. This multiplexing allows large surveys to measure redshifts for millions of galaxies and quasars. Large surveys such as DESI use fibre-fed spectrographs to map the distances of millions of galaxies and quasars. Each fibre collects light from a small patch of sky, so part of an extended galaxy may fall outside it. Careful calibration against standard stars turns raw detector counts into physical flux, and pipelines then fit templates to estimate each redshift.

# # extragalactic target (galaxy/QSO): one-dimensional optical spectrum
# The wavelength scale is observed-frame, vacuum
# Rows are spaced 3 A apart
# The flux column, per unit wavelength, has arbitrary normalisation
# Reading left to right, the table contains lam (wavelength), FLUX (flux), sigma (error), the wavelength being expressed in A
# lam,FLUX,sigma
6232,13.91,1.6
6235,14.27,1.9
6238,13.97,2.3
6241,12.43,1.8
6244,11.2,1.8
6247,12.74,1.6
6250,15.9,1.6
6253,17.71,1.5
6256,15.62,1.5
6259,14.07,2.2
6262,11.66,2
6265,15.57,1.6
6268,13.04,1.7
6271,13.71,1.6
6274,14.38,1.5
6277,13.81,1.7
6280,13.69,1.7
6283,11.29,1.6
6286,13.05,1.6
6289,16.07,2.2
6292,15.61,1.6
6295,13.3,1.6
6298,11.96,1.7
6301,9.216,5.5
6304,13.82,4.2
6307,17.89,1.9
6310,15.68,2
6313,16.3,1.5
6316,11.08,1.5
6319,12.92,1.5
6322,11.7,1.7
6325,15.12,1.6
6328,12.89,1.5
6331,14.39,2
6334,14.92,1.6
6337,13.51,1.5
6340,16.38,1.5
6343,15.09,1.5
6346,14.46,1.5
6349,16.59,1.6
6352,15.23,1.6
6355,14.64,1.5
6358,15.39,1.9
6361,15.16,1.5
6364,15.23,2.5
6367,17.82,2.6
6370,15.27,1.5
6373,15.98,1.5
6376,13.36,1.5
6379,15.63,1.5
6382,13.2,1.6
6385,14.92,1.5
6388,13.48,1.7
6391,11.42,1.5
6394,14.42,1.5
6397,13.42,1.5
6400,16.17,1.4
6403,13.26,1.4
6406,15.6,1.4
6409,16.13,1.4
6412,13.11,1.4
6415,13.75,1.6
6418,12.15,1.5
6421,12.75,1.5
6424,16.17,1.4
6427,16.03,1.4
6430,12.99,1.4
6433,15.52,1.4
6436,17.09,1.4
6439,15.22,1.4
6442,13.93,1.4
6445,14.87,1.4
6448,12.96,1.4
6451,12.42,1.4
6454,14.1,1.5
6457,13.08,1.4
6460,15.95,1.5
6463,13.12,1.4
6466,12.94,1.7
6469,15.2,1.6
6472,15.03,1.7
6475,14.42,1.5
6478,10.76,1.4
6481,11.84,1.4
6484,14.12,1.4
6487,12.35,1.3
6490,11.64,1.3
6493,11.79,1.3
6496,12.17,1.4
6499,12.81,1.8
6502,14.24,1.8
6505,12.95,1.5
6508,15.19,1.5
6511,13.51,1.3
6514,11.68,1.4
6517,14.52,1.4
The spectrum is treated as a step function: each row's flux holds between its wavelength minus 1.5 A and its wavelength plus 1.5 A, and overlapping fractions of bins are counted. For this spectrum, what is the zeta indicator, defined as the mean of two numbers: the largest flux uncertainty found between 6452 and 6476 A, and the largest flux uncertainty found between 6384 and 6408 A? 1.7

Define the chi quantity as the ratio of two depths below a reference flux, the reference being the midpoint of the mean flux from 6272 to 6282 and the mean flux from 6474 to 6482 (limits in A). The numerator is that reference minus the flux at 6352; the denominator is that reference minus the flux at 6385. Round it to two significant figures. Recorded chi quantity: 1.2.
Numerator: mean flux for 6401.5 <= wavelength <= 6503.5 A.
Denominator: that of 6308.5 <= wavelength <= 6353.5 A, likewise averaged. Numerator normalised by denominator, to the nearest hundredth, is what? 0.96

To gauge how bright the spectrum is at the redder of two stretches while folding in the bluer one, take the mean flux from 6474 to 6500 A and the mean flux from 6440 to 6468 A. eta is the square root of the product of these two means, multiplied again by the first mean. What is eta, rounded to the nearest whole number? 162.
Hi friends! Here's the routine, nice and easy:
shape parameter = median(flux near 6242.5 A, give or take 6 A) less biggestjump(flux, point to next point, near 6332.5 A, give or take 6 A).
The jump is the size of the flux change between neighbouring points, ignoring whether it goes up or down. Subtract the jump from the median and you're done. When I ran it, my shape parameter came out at 11.1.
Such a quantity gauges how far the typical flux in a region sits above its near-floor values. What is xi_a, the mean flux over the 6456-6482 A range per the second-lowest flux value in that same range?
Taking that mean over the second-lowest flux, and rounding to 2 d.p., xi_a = 1.15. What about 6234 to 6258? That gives 1.14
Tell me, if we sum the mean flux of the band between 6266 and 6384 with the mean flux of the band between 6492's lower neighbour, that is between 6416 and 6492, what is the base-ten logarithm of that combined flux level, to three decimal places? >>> 1.450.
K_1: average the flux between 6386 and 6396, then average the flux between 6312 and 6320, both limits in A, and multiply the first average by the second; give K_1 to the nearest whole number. 176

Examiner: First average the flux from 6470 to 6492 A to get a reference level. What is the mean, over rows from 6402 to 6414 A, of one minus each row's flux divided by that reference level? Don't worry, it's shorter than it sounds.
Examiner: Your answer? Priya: -0.13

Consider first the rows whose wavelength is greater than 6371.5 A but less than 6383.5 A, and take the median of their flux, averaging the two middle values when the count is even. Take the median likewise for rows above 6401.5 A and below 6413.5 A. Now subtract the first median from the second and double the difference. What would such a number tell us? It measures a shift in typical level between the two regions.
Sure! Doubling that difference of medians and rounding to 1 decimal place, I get -0.1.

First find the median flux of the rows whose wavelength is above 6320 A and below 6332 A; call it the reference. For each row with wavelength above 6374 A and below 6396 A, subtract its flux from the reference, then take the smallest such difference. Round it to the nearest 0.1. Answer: -2.0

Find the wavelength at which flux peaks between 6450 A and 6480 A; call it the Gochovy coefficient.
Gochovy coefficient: 6460 A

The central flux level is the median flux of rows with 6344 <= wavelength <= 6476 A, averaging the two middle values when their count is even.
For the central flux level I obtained 14.8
